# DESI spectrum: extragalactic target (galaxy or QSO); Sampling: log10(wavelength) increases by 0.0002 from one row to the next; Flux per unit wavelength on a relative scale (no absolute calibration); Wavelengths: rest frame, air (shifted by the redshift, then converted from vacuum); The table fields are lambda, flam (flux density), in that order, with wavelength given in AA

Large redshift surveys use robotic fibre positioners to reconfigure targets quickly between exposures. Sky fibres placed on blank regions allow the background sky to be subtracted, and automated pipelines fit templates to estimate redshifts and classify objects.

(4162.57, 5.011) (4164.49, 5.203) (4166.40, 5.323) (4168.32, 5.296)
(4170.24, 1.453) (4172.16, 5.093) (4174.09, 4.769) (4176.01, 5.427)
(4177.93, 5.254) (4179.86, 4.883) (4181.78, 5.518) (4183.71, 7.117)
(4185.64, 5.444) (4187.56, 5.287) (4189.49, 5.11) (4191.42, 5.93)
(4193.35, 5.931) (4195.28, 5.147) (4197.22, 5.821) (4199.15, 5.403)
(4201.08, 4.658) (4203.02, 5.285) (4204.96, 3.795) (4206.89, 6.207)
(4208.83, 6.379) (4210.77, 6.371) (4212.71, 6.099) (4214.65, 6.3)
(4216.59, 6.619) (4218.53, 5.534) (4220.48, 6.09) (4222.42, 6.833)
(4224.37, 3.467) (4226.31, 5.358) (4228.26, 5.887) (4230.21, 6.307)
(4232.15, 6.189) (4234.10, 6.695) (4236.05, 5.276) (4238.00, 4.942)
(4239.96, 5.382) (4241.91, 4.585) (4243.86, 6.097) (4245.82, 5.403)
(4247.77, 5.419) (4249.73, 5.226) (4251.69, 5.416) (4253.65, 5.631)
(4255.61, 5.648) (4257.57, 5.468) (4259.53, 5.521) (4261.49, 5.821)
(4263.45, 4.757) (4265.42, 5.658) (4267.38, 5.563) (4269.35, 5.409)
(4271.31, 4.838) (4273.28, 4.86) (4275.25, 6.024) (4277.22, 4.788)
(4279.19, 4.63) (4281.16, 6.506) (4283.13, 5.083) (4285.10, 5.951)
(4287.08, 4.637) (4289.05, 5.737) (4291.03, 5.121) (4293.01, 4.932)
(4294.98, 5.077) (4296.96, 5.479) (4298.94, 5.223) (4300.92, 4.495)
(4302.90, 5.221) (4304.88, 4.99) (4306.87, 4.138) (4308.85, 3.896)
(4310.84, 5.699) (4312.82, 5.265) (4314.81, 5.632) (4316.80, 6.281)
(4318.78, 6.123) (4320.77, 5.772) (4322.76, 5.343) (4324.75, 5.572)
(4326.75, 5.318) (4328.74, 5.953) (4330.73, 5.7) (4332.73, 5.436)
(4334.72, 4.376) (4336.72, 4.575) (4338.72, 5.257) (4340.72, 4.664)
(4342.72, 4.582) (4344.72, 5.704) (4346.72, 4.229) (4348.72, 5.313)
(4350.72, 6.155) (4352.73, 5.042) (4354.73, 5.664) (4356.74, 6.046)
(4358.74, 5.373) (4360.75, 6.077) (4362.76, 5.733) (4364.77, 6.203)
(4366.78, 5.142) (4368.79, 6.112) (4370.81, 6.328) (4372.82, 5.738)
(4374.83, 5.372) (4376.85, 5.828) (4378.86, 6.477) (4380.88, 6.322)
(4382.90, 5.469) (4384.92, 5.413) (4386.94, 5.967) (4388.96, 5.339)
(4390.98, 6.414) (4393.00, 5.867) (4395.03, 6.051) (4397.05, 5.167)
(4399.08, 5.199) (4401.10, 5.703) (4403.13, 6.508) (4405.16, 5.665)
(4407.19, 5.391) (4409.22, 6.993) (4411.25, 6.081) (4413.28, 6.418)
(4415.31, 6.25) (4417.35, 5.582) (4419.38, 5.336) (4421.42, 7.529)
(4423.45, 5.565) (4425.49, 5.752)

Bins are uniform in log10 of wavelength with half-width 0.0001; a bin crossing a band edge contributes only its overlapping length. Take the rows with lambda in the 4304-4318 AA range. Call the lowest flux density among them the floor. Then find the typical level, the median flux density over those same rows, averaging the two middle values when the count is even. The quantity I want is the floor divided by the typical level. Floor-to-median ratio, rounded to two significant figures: 0.74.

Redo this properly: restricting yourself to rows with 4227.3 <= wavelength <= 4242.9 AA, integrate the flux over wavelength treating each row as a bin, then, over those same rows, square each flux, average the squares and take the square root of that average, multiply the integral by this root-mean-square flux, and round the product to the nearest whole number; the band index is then 503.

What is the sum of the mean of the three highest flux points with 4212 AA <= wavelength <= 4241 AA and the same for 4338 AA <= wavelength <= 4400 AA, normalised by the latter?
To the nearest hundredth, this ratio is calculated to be 2.05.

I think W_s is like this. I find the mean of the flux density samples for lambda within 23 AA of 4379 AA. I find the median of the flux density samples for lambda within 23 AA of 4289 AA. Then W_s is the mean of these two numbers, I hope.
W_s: 5.44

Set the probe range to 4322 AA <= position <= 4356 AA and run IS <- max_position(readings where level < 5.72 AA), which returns 4354.73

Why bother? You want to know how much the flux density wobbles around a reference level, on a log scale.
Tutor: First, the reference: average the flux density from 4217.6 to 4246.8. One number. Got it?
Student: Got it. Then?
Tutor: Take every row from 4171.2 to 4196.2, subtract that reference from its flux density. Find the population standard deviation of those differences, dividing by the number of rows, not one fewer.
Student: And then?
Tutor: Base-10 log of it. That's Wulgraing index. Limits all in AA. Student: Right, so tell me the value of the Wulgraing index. -0.23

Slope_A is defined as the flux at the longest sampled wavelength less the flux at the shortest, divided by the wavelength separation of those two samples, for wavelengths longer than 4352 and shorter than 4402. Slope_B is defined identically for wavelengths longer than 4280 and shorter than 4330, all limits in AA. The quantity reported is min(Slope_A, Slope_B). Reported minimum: -0.012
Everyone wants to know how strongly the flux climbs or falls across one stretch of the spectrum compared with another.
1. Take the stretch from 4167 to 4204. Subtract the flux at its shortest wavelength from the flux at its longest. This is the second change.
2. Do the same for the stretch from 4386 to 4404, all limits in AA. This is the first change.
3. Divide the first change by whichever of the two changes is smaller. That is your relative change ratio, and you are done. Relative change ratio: -49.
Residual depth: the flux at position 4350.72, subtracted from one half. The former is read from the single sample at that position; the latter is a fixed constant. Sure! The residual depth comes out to -5.7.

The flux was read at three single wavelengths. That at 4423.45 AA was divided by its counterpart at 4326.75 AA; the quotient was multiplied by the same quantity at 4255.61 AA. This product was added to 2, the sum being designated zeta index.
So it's 7.9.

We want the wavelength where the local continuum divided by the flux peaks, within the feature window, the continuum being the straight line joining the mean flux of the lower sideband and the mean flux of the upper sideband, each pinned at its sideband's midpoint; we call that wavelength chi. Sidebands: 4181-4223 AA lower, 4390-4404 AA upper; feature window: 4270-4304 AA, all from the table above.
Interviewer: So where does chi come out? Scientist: 4300.92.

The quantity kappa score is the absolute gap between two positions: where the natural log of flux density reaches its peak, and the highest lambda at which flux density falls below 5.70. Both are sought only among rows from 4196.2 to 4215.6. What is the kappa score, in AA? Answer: 3.9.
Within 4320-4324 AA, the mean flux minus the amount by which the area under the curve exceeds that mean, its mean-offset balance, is -11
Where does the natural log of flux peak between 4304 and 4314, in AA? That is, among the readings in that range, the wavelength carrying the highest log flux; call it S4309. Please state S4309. 4310.84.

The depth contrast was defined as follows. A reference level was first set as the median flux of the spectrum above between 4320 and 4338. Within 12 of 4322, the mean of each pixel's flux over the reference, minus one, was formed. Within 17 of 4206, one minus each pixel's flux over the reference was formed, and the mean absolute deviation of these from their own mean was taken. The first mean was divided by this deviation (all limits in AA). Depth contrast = 0.4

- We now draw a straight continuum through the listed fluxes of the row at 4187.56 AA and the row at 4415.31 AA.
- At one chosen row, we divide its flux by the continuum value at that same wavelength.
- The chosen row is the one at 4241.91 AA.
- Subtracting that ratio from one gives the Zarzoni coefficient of 0.17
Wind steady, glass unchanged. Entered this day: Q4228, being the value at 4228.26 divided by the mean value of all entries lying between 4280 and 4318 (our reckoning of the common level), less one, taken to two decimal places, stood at 0.13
